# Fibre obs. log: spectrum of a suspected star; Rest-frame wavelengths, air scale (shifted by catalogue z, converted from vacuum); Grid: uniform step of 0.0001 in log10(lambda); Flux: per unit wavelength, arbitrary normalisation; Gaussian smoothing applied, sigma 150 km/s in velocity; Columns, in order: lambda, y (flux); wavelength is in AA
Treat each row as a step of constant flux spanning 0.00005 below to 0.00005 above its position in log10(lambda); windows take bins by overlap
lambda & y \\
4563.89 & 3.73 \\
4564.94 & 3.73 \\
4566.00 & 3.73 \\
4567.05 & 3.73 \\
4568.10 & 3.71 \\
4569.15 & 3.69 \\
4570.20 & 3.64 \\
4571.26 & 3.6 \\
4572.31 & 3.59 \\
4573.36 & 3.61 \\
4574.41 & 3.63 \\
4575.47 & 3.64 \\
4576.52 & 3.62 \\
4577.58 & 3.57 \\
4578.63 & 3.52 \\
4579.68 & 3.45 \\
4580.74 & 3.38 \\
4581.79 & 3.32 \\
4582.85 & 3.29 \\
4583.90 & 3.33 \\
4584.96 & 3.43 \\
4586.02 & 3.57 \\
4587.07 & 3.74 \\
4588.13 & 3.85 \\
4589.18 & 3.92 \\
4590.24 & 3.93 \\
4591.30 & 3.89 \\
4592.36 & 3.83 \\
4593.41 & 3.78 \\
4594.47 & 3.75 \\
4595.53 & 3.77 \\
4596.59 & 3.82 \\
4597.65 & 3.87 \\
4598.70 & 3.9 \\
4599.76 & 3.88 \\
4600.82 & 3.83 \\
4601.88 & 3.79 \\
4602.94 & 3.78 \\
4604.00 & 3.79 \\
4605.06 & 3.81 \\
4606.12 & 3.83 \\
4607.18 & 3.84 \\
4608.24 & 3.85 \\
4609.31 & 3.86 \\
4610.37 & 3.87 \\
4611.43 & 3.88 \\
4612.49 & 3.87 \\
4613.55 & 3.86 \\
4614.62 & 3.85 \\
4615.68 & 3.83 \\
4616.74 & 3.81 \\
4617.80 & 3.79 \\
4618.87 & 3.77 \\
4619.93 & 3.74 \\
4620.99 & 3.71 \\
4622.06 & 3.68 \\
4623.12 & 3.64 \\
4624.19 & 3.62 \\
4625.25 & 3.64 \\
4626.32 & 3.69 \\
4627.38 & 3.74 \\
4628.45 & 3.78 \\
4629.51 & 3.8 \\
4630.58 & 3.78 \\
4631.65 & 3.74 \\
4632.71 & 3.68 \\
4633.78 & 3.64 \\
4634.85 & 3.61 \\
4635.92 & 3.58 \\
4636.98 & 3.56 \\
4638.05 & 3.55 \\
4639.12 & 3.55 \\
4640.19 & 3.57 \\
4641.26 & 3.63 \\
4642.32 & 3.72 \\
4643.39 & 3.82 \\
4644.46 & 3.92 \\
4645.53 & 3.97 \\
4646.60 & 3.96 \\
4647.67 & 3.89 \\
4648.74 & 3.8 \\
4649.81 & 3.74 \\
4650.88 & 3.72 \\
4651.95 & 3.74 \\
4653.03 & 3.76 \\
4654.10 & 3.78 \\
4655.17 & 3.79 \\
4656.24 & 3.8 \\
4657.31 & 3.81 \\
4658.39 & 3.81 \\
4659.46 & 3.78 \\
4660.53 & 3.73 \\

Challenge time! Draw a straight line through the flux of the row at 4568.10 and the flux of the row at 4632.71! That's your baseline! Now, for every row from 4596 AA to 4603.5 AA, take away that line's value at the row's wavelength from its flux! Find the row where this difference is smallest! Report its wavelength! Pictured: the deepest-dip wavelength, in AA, 4602.94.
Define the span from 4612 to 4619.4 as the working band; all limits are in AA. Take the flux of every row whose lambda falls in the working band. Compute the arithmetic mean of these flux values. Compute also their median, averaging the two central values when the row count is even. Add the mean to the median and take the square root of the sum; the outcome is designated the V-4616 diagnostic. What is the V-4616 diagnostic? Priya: 2.767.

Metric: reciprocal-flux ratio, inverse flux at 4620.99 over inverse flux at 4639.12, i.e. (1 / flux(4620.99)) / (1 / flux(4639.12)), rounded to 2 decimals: 0.96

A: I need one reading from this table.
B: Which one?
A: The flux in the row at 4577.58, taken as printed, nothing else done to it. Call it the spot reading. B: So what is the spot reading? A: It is 3.57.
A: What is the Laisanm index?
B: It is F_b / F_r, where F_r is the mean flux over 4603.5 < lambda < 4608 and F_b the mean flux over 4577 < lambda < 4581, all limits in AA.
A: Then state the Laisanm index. 0.91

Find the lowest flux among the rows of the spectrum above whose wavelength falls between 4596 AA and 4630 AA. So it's 3.62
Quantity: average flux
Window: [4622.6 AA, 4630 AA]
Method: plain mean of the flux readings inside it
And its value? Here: 3.70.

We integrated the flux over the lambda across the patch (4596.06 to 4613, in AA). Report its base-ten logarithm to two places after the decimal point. 1.81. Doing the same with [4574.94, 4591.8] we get 1.78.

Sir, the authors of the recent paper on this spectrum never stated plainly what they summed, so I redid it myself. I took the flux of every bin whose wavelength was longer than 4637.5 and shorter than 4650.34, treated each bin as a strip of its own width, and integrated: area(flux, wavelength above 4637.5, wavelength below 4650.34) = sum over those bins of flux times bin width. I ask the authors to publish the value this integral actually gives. 48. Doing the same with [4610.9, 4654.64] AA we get 164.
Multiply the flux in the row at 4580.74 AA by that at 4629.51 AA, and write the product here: 12.8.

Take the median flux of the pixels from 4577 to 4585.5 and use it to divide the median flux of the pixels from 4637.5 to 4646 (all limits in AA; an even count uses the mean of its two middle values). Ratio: 1.079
